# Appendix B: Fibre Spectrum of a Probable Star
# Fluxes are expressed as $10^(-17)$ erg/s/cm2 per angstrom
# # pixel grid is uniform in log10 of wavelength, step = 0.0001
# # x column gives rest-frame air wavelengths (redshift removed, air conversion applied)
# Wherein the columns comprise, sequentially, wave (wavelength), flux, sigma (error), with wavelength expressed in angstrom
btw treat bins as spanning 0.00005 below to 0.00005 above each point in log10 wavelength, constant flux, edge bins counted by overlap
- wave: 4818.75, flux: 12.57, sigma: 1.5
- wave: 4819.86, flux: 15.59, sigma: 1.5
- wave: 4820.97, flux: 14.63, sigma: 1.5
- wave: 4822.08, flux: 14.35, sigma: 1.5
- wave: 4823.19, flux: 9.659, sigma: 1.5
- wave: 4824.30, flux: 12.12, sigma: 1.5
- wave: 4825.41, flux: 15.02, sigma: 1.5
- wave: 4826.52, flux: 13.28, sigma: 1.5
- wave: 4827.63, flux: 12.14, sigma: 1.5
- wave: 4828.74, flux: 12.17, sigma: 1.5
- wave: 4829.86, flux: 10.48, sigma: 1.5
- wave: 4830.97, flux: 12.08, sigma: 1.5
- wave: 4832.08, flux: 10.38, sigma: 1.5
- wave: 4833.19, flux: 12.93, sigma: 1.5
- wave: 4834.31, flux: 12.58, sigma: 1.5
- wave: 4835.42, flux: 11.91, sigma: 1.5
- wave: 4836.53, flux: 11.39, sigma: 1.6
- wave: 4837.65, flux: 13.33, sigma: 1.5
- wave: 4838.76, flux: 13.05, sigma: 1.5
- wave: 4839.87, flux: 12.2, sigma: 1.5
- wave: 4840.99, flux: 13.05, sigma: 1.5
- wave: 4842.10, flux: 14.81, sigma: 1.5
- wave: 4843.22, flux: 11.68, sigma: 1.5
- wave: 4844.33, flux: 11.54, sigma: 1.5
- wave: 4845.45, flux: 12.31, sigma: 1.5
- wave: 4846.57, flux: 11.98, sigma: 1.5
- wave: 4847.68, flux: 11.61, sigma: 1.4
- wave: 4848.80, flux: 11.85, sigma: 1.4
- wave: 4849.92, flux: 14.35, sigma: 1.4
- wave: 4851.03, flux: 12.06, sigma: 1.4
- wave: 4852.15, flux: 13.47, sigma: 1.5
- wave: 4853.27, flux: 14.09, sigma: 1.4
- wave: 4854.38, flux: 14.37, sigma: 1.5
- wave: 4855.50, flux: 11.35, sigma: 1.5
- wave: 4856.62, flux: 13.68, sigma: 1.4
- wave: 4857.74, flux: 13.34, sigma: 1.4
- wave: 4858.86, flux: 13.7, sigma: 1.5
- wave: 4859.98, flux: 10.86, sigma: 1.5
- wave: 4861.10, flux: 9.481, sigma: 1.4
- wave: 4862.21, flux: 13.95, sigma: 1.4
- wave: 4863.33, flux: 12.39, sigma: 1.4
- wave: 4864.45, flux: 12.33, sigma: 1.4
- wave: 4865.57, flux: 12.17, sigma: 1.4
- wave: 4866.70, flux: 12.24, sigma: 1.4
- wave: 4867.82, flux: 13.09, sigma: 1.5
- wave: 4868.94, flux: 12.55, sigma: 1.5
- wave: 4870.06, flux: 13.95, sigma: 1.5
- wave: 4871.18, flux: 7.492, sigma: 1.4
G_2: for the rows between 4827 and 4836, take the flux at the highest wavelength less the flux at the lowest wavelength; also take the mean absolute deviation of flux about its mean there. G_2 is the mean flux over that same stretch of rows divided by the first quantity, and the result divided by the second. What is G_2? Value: -73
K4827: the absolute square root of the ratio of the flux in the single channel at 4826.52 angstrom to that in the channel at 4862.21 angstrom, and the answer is 0.98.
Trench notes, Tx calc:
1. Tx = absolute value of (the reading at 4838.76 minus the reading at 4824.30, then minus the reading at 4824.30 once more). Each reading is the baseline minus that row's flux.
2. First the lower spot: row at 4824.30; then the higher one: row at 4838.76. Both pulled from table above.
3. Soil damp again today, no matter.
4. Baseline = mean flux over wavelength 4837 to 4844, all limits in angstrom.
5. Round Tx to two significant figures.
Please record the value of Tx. 1.8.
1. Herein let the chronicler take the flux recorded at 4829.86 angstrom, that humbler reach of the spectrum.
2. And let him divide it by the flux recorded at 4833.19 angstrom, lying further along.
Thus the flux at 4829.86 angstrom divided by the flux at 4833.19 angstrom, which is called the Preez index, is 0.81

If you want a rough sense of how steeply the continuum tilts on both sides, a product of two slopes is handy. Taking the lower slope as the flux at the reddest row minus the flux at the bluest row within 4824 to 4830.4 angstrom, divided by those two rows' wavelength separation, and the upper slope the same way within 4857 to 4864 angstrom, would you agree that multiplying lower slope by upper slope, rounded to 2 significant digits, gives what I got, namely 0.050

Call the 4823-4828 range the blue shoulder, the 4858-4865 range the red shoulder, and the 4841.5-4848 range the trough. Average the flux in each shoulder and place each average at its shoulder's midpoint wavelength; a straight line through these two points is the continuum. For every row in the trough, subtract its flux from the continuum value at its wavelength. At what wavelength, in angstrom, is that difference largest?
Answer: 4844.33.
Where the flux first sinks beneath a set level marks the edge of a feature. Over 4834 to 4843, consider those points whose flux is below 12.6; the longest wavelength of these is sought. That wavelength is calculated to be 4839.87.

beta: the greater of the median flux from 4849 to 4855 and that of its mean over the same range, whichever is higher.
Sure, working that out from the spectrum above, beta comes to 14.1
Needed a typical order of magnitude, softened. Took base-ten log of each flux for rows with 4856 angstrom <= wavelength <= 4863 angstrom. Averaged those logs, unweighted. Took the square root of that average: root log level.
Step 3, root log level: 1.045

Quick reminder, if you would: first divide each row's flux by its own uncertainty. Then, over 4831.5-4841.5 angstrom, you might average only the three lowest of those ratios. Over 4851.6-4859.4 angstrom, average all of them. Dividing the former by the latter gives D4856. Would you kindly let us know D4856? 0.79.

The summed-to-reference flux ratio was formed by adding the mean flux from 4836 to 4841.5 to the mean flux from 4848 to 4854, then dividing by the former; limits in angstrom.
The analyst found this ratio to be 2.04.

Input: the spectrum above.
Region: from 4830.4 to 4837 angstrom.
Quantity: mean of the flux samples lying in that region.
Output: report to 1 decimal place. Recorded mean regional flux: 11.9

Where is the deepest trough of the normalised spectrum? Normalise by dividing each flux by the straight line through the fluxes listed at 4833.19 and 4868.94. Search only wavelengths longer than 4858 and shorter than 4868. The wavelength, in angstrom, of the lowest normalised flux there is 4861.10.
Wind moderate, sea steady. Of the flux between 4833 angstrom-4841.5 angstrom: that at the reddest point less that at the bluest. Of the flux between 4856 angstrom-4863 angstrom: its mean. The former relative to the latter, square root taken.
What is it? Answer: 0.10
